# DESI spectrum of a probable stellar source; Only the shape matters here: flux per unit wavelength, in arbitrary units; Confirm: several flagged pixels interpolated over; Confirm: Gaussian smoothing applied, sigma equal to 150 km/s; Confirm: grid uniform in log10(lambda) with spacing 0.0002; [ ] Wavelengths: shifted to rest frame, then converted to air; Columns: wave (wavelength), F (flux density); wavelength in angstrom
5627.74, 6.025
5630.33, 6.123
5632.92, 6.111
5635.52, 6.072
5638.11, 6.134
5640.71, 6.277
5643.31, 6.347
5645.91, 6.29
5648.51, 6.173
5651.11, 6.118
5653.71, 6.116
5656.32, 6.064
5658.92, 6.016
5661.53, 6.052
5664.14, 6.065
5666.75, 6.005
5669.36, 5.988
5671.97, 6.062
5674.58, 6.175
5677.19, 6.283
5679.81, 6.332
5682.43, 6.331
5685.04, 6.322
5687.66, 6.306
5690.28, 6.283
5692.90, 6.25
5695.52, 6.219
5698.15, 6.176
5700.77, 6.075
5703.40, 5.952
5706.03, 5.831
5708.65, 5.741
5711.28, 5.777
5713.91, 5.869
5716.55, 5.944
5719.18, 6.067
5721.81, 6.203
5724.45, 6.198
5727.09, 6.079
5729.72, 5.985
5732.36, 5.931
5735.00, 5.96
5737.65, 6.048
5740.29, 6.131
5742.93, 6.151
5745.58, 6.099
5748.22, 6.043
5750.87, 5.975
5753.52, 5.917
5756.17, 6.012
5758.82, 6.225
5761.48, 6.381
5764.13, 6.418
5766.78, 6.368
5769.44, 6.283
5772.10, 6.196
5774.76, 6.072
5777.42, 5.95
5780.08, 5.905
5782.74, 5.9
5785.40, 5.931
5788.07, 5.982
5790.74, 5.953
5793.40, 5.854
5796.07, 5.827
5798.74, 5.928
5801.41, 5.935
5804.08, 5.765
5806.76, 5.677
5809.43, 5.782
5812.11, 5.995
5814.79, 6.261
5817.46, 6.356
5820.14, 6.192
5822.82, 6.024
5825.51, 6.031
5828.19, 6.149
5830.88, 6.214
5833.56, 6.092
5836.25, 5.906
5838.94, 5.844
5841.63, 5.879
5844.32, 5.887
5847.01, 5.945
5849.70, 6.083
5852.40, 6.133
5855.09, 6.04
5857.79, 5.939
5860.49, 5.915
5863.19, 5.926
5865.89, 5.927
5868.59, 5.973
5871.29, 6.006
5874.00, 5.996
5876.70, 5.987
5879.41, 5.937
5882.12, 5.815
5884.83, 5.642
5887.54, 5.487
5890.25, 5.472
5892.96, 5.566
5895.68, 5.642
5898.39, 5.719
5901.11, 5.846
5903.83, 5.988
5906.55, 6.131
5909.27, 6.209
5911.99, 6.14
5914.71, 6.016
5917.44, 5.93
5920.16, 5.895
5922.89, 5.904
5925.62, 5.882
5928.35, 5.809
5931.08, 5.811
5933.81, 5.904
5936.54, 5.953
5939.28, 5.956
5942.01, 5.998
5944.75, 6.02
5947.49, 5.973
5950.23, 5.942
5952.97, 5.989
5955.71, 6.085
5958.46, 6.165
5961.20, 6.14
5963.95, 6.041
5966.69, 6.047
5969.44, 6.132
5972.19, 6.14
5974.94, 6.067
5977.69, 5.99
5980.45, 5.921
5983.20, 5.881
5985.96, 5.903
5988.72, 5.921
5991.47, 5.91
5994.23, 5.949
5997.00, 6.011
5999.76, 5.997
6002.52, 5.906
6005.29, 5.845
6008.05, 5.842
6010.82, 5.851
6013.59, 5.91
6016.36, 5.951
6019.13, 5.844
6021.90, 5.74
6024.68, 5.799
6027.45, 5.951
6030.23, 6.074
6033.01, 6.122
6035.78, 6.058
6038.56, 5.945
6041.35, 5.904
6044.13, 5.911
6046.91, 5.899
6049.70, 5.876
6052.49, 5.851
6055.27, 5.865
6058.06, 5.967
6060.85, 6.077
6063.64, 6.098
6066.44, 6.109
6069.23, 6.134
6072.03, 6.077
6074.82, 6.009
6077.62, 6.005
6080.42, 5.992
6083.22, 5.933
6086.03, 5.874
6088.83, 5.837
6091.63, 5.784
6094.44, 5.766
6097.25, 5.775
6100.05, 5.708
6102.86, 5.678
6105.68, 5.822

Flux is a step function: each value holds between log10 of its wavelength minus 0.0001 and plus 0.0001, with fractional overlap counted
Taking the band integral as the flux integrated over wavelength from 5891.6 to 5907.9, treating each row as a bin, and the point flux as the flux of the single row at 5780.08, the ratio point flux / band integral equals 0.0623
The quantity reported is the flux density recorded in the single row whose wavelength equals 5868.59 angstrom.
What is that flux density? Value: 5.973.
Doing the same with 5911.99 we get 6.14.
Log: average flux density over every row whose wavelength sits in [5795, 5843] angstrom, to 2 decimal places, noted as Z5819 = 5.99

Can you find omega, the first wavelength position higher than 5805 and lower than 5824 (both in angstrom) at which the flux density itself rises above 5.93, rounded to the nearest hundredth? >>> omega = 5812.11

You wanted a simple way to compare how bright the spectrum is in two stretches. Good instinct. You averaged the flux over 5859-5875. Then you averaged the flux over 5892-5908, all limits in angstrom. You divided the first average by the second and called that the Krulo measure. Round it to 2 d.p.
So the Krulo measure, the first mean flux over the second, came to 1.02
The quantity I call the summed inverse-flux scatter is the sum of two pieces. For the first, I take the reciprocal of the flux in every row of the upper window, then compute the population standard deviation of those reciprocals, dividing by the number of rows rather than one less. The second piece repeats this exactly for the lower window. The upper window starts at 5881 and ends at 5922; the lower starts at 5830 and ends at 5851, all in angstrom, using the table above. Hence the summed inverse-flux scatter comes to 0.0102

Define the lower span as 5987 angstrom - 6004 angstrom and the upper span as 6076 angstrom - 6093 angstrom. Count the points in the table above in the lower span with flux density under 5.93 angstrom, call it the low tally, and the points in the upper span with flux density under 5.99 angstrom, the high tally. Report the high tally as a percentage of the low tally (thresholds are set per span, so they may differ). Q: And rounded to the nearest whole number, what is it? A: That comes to 133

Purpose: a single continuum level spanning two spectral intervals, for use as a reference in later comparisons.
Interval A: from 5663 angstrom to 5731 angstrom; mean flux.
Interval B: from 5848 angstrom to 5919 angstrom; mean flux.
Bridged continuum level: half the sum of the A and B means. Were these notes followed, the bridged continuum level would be 6.00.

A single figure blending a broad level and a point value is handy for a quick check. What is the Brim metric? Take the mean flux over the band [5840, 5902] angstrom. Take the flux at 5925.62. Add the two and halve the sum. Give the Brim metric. 5.87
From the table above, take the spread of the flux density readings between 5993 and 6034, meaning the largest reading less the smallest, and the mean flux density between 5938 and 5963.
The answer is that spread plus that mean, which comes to 6.4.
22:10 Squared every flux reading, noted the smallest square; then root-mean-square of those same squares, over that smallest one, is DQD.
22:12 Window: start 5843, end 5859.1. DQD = 1.04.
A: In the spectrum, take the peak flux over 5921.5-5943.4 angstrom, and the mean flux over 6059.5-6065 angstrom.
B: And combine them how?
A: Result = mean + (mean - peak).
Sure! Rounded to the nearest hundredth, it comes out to 6.18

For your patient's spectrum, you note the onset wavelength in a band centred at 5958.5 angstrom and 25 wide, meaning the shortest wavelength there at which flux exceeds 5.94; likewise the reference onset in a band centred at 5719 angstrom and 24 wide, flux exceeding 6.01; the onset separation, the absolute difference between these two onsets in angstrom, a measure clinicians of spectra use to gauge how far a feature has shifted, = 228.3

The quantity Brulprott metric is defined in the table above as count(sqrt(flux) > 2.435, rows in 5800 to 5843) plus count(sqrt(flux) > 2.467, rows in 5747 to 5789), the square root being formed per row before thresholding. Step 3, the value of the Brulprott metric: 16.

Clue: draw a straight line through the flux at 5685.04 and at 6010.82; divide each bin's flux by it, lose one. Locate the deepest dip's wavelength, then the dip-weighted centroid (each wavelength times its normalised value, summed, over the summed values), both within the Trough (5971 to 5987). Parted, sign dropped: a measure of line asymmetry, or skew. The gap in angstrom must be 8.5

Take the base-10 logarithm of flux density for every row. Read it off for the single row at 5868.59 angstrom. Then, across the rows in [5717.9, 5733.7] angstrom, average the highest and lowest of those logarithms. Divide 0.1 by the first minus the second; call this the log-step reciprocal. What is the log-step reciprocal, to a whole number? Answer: -15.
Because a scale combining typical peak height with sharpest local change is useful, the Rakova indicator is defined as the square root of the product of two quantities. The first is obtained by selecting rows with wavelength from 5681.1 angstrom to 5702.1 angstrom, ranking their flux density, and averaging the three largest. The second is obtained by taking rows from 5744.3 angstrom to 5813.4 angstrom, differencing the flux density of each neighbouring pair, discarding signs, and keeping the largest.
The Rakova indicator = 1.16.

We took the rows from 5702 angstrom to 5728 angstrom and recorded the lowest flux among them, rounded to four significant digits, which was 5.741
